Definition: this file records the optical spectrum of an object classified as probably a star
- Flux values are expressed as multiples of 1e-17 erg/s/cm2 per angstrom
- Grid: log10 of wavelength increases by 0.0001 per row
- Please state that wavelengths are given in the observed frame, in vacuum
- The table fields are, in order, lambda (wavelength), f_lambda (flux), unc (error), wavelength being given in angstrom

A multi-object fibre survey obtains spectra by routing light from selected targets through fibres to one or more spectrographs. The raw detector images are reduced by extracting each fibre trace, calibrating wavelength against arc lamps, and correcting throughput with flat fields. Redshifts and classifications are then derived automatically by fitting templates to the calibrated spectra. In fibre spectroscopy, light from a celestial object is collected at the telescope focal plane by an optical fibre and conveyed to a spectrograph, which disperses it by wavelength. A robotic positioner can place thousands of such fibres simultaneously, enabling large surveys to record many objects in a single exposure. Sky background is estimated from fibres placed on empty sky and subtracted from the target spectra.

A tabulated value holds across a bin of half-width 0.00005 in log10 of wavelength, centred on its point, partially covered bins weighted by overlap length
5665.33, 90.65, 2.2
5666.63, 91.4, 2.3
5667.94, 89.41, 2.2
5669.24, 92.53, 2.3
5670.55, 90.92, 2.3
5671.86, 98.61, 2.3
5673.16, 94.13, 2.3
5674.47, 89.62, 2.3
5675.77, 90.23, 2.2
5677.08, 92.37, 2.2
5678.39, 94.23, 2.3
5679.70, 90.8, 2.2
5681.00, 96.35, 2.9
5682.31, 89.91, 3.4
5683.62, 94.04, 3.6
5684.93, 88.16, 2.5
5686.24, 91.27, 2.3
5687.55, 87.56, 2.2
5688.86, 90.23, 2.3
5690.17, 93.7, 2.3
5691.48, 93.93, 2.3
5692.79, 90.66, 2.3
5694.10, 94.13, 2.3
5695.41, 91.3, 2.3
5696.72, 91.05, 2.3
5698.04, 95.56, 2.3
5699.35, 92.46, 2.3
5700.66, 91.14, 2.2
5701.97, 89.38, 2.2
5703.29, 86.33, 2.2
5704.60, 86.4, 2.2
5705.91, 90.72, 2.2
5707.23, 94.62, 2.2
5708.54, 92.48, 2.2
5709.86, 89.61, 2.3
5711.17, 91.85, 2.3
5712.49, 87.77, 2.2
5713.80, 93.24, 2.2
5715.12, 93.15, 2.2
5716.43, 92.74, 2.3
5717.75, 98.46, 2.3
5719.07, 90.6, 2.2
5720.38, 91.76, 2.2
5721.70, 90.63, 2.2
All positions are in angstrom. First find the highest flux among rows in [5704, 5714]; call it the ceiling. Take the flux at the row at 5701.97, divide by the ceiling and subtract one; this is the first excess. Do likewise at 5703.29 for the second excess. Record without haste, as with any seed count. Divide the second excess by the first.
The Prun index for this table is 1.6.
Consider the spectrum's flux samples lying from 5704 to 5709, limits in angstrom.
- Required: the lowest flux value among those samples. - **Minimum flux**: 86.4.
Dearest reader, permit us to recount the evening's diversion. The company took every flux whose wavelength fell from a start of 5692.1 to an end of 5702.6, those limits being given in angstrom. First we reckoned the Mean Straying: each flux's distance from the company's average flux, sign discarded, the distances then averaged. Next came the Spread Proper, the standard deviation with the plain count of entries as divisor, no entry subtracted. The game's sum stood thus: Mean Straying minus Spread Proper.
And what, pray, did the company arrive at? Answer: -0.31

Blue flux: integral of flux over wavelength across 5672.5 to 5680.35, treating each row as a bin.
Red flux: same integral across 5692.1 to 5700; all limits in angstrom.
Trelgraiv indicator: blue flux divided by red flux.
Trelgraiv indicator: 0.99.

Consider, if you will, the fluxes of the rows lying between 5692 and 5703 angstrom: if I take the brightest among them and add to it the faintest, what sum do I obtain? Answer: 184.9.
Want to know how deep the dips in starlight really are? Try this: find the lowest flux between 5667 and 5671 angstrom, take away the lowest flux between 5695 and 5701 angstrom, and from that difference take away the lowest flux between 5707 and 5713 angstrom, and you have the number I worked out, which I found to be -89.4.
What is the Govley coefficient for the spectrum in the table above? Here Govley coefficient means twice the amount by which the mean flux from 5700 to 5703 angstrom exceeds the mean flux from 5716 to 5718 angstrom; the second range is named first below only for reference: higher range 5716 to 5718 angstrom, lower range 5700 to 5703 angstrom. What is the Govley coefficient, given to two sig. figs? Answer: -11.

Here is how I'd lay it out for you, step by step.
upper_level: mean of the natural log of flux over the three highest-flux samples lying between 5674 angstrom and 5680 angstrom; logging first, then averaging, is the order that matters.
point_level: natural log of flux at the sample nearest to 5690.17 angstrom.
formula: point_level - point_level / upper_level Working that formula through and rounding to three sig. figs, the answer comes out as 3.54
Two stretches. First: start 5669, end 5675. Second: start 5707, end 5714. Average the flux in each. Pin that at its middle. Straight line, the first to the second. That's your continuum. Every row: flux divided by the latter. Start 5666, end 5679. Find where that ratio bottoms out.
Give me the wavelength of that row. 5667.94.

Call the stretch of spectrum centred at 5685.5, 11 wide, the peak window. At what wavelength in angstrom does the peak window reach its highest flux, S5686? 5681.00 angstrom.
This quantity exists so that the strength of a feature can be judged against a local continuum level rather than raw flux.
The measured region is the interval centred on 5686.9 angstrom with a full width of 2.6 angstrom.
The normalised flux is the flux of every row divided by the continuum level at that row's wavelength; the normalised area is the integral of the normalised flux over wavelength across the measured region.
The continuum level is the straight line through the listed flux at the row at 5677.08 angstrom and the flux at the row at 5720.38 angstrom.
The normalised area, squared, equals 6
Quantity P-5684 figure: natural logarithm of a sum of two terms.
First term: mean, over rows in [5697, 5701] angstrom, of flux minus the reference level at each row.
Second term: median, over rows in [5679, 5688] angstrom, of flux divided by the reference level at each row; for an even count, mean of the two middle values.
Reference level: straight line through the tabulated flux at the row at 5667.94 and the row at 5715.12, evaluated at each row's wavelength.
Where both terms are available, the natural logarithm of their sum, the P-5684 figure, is 0.8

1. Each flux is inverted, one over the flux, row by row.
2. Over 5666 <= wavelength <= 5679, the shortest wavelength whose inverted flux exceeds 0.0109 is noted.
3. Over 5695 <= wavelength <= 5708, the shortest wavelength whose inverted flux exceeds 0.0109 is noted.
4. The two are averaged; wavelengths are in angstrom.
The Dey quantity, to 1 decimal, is 5681.0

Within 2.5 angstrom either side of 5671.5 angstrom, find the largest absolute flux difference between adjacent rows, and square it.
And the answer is 59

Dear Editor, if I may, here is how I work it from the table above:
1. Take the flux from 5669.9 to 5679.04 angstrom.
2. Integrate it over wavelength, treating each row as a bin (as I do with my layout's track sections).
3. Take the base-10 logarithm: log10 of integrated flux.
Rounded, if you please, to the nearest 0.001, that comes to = 2.929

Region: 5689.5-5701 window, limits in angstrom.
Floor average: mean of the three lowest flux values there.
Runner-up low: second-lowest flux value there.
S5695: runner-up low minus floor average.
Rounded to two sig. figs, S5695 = 0.10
